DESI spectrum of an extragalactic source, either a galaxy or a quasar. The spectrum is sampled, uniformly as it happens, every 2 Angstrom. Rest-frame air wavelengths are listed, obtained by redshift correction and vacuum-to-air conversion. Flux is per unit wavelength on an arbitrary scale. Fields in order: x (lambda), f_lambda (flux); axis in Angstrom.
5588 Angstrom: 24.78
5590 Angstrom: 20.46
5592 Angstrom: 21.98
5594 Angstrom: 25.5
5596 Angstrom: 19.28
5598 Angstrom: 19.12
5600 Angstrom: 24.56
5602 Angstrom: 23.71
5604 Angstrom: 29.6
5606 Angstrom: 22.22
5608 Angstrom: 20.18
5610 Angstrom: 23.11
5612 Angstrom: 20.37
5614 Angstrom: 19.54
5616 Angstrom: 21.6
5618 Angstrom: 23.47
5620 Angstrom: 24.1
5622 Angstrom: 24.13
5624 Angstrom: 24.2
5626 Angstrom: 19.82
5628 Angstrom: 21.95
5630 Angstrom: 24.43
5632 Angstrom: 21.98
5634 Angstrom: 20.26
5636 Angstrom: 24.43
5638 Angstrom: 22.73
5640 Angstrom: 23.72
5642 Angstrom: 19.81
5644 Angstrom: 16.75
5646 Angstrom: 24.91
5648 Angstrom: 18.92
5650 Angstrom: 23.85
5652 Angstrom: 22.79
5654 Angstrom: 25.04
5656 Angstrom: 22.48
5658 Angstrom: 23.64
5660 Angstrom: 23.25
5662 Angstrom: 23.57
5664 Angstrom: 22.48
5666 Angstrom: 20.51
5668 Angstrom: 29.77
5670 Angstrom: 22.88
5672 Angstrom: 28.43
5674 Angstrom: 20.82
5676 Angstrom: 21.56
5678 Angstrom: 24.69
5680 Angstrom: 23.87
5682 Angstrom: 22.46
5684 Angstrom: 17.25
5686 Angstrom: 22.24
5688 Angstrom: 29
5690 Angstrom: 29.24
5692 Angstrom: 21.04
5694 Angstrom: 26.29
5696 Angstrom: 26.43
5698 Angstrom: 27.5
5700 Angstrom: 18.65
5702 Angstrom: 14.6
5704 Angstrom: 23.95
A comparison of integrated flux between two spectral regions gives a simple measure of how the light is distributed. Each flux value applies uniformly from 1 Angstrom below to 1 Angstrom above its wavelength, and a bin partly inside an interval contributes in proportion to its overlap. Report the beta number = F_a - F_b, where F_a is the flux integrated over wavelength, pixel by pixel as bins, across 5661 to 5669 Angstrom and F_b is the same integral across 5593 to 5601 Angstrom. 16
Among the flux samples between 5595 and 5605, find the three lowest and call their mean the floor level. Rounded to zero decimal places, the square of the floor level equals 429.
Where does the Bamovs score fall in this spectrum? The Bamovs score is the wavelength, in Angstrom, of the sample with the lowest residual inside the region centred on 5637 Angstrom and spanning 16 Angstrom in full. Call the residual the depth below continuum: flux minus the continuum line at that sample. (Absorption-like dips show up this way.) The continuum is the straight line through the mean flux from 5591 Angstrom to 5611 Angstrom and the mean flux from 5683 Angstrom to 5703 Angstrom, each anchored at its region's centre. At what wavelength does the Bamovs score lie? 5644 Angstrom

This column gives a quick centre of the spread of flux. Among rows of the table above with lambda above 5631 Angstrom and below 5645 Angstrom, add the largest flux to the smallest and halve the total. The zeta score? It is 20.6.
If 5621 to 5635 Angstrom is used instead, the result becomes 22.1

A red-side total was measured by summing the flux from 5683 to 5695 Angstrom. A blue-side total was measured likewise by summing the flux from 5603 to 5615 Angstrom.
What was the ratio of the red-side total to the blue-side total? 1.07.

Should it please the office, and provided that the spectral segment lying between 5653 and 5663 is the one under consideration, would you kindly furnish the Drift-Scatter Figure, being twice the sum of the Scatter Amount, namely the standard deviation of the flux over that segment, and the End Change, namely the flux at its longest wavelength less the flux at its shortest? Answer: -1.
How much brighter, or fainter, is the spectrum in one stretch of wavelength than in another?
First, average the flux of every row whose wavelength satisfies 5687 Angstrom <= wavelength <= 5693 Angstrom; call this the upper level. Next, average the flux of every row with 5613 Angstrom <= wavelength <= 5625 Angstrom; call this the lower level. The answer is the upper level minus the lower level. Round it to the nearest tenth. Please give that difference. 3.6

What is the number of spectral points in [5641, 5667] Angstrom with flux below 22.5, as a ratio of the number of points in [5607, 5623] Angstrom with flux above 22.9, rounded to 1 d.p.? 1.5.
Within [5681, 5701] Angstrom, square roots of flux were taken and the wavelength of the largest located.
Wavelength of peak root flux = 5690 Angstrom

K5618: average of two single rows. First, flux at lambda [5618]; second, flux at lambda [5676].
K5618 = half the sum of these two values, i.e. 22.5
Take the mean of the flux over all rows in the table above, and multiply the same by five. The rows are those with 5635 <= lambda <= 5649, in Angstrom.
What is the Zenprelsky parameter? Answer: 108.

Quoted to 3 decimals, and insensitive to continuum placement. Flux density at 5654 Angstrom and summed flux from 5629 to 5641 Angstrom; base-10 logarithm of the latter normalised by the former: 0.740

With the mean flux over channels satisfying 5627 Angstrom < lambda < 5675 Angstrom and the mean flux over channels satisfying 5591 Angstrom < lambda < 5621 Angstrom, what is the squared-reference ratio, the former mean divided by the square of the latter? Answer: 0.0450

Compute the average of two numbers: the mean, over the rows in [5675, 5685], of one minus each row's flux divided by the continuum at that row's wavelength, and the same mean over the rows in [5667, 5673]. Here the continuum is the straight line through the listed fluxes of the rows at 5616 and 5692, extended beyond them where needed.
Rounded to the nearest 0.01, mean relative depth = -0.16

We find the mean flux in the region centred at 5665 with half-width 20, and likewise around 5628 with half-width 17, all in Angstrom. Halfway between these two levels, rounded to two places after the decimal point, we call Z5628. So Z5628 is 22.56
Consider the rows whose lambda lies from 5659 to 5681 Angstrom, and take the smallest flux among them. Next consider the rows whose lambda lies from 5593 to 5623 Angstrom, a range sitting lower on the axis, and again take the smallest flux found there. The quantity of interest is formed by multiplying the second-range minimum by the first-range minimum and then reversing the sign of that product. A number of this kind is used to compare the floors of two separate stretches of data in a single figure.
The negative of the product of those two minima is -392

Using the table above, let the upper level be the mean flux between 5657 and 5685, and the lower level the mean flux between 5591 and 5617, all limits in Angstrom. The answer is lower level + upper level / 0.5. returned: 68.8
